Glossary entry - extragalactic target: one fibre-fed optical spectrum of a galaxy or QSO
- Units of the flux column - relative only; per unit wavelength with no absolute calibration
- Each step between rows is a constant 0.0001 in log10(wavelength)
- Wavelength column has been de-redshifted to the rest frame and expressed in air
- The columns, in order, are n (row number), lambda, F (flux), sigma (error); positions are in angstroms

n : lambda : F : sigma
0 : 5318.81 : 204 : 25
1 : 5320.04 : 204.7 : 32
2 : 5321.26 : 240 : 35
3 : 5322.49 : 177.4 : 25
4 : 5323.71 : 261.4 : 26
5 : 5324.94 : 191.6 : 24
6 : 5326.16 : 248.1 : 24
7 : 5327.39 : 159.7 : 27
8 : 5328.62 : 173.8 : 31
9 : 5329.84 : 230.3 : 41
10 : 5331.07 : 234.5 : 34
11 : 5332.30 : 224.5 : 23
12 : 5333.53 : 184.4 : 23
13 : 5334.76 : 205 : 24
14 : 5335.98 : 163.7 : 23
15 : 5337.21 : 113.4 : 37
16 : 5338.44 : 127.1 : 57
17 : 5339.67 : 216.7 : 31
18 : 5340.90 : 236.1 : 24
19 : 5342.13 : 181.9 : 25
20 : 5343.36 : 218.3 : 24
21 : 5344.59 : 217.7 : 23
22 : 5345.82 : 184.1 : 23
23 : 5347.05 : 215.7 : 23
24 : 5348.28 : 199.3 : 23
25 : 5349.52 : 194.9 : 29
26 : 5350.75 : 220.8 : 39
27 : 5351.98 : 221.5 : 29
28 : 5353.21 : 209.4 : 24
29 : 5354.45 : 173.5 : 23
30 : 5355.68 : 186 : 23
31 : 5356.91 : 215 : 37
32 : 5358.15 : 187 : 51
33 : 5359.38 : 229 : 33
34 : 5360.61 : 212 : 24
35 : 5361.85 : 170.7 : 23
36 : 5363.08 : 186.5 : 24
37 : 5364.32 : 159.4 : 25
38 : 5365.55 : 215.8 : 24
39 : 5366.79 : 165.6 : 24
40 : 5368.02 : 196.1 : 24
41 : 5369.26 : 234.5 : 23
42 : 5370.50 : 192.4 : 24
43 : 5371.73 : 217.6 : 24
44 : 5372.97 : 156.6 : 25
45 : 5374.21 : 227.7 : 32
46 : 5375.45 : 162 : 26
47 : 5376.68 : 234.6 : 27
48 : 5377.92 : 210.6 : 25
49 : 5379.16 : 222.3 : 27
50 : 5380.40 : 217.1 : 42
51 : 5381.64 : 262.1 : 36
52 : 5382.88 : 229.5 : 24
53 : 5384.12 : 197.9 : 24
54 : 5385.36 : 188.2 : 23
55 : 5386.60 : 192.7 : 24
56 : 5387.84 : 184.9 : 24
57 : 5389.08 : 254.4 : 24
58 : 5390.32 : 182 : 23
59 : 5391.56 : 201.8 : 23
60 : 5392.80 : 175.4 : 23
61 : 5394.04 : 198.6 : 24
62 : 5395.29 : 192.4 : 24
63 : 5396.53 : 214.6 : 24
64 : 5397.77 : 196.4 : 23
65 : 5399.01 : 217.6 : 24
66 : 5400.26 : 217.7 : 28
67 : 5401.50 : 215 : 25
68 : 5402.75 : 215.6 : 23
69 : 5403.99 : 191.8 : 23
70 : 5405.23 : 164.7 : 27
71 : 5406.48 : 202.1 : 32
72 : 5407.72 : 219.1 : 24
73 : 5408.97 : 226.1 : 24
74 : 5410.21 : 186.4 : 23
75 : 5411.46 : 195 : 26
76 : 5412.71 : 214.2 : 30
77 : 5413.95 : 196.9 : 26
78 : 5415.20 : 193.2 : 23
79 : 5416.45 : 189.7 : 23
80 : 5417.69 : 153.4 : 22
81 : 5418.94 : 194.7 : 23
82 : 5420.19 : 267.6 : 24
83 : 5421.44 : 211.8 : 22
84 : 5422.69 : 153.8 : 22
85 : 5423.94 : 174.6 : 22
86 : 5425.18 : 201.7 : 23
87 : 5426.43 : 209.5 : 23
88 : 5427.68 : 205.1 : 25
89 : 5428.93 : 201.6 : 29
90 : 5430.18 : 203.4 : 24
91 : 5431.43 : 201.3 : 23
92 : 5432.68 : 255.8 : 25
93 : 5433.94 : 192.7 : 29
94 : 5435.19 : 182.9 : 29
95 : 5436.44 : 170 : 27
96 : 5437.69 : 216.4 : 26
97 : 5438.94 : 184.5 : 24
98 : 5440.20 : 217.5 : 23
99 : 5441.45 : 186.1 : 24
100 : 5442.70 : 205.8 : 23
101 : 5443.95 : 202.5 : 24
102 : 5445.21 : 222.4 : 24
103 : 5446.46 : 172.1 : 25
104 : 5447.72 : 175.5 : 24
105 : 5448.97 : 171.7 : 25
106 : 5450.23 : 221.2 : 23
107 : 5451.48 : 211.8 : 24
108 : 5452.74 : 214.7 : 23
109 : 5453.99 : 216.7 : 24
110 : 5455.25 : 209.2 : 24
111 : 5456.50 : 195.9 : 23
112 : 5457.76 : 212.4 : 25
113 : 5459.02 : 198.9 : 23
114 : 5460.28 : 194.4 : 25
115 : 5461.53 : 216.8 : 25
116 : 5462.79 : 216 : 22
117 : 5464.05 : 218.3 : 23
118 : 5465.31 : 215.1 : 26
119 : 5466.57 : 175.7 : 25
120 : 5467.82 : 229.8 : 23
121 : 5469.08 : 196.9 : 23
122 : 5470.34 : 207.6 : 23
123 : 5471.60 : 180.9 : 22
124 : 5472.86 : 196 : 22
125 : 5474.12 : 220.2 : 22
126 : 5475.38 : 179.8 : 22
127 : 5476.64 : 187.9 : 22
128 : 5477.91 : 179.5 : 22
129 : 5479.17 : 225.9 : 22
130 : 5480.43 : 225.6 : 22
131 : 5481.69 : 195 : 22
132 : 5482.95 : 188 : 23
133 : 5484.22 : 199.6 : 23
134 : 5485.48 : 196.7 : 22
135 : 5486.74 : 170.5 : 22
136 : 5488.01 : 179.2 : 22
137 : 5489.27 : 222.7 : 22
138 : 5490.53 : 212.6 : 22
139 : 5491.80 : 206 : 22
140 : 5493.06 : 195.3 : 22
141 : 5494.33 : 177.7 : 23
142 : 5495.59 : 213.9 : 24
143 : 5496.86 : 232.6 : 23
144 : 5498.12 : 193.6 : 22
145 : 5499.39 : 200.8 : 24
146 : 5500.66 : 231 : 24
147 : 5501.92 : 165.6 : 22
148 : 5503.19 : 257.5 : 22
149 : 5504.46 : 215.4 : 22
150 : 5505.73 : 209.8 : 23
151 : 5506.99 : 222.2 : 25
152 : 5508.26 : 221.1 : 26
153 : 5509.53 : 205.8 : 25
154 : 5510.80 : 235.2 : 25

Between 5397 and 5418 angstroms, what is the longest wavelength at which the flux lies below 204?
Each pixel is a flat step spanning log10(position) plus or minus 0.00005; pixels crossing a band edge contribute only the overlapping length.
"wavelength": 5417.69 angstroms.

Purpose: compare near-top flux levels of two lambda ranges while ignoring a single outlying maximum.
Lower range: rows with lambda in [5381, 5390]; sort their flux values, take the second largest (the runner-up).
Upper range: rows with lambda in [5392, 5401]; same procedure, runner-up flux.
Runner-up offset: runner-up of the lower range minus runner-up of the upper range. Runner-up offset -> 37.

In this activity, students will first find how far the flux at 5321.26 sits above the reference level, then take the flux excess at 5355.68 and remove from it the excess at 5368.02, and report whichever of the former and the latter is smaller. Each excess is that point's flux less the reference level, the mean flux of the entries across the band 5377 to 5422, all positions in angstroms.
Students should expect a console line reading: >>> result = -10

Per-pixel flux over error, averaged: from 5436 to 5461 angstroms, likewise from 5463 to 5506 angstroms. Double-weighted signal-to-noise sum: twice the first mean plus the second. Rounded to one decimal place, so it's 25.6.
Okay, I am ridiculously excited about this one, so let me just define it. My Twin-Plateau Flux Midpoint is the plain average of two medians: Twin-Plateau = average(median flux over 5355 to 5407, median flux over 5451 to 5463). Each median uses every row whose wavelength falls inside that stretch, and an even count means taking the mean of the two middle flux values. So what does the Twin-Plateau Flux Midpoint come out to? 206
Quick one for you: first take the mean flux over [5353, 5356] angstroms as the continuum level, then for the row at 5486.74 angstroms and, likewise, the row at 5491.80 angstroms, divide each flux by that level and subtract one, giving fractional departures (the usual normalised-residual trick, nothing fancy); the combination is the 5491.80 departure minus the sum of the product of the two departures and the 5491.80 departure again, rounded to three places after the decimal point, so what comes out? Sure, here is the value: 0.009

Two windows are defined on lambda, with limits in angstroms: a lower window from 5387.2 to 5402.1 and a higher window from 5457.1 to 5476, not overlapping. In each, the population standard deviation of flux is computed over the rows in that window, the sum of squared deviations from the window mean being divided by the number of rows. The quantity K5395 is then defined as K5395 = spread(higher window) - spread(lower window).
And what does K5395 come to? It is -5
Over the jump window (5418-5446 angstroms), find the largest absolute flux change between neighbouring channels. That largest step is 73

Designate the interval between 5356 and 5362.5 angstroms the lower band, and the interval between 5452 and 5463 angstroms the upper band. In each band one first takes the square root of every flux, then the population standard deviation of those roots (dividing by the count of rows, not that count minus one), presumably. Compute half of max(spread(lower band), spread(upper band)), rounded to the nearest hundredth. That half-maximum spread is 0.37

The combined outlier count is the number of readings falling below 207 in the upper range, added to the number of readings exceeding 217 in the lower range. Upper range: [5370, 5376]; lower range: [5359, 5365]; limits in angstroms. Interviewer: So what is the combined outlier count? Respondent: 4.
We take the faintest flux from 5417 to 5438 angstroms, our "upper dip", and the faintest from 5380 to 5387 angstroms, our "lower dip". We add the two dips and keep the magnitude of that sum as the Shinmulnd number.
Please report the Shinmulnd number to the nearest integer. 342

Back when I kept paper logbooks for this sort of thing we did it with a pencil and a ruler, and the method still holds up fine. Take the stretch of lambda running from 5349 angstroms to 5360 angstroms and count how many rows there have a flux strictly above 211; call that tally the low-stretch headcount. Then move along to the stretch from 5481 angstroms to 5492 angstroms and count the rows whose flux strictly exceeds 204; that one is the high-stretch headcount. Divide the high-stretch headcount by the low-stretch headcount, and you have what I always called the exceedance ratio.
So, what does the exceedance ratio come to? 0.75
